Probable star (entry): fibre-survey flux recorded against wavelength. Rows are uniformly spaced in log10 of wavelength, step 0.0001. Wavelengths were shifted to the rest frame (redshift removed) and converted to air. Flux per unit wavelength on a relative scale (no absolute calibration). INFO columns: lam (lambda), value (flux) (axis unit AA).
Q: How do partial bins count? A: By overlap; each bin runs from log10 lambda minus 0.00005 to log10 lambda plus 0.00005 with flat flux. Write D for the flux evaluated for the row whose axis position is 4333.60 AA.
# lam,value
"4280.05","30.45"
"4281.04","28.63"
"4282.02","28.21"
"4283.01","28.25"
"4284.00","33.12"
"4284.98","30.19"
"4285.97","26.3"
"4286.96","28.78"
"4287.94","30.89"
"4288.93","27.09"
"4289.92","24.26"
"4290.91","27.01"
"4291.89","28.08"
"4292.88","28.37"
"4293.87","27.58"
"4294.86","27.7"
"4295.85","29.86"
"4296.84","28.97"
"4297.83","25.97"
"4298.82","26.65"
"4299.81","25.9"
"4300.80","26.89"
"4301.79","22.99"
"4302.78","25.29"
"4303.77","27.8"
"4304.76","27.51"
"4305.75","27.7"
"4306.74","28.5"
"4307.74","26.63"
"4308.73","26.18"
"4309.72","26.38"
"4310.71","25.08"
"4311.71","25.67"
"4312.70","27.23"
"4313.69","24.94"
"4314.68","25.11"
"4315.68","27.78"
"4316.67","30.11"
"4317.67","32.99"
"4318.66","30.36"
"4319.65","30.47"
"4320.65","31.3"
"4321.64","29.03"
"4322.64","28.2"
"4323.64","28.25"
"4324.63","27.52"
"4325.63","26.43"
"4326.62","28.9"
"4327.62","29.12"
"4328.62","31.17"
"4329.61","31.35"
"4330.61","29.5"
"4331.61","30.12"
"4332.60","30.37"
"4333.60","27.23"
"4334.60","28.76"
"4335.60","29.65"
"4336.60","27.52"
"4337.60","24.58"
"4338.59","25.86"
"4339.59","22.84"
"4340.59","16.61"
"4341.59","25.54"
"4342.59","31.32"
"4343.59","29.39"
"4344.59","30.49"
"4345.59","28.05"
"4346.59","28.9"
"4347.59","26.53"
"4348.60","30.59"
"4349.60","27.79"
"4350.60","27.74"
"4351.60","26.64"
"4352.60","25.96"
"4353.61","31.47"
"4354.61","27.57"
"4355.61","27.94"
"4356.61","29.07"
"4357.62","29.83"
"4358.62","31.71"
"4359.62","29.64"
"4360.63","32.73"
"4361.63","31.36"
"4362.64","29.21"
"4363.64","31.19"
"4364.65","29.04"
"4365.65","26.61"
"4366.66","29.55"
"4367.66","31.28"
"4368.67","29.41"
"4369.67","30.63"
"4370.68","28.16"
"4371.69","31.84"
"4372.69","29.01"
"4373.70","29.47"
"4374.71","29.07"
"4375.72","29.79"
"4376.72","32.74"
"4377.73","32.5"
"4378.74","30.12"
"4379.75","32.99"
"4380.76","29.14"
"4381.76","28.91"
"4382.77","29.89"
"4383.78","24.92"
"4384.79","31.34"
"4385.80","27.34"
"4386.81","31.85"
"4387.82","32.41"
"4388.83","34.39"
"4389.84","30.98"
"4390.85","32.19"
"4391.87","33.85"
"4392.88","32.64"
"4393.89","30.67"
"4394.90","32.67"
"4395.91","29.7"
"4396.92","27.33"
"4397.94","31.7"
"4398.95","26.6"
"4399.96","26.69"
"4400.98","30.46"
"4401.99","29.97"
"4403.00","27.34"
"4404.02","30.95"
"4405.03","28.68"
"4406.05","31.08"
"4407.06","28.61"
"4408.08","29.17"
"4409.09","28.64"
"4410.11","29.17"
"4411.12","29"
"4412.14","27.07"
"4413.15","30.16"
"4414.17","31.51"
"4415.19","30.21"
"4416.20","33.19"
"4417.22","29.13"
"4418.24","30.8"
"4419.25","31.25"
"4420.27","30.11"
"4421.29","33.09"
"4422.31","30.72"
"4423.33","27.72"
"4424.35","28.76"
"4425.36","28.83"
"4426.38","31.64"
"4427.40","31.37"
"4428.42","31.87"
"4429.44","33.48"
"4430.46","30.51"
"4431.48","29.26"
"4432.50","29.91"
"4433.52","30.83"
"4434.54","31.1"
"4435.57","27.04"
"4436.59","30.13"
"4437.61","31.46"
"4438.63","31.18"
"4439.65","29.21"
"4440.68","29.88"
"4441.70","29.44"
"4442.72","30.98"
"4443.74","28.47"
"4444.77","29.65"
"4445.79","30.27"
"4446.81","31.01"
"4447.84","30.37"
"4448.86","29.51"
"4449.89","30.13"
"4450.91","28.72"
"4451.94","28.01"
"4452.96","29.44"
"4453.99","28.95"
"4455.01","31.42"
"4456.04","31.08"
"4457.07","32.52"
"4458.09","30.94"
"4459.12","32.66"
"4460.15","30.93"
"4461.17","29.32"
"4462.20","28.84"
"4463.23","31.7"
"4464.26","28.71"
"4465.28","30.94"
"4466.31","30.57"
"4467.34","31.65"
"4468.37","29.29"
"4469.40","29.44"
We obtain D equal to 27.23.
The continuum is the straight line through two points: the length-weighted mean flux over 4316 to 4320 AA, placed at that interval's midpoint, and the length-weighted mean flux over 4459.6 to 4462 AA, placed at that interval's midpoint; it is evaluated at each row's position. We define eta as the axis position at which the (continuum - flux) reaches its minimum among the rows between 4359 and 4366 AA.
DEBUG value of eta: 4360.63 AA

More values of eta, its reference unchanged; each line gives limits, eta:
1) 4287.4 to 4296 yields 4287.94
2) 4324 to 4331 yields 4329.61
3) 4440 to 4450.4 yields 4446.81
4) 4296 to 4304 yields 4296.84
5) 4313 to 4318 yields 4317.67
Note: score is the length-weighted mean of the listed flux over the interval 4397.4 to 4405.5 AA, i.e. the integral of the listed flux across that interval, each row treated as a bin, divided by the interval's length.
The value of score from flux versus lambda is 29.0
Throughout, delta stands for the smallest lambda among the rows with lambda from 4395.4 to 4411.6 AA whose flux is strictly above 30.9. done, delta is 4397.94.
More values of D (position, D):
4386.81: 31.85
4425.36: 28.83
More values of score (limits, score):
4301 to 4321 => 27.5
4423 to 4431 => 30.6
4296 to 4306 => 26.7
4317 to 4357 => 28.3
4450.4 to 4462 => 30.3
